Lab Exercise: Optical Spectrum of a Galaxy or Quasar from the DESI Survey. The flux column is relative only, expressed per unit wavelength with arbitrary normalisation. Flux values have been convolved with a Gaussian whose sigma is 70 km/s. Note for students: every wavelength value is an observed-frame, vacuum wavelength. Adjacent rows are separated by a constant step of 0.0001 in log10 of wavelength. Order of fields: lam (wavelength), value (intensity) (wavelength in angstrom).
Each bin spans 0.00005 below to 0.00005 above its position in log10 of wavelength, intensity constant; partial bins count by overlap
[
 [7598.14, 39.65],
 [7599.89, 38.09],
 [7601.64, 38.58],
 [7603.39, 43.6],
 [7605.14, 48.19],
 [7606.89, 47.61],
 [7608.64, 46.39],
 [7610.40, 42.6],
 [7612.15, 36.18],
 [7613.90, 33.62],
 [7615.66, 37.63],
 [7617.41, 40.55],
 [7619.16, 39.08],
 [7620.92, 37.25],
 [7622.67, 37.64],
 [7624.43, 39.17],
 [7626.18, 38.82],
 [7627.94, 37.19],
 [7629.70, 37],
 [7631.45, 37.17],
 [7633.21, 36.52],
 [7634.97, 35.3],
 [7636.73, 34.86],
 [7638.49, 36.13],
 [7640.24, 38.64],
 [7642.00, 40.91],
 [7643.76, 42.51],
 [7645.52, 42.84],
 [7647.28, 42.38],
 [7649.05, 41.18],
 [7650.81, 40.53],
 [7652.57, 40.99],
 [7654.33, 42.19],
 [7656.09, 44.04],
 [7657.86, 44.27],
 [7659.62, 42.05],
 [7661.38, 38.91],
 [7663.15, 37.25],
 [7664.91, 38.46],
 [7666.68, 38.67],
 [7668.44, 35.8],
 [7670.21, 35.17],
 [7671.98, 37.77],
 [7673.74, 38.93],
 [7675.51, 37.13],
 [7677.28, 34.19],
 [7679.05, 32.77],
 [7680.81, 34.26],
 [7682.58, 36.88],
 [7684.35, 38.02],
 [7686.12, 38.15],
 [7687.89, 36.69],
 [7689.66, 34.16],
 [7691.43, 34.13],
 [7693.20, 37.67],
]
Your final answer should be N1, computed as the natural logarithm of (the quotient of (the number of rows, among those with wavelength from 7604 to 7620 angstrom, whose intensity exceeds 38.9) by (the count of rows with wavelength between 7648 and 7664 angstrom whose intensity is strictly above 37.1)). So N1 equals -0.4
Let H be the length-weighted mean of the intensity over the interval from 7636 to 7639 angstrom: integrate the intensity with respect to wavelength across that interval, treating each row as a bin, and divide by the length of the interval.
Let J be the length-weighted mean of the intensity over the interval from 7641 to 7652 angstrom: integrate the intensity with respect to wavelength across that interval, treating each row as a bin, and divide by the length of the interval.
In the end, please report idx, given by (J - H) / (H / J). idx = 7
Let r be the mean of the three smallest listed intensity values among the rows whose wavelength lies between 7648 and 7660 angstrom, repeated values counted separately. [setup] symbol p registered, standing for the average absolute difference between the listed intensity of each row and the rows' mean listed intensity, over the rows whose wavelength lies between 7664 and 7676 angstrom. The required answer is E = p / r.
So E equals 0.029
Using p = 1.19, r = 40.9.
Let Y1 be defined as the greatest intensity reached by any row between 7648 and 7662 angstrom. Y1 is 44.27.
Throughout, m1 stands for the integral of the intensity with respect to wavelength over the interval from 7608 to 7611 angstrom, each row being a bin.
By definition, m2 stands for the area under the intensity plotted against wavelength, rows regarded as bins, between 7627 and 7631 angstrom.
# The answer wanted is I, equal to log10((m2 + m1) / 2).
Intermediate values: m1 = 133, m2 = 149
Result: 2.15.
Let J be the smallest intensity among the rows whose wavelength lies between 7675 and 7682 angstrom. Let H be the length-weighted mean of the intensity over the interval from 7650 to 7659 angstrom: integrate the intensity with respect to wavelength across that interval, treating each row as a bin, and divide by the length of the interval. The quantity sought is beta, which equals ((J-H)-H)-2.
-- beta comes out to -54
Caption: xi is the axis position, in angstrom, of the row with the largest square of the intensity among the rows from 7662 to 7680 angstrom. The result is 7673.74 angstrom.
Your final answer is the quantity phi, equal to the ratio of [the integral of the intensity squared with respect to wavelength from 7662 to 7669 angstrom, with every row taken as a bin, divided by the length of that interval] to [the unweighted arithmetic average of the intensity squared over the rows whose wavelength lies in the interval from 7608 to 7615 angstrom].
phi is 0.89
